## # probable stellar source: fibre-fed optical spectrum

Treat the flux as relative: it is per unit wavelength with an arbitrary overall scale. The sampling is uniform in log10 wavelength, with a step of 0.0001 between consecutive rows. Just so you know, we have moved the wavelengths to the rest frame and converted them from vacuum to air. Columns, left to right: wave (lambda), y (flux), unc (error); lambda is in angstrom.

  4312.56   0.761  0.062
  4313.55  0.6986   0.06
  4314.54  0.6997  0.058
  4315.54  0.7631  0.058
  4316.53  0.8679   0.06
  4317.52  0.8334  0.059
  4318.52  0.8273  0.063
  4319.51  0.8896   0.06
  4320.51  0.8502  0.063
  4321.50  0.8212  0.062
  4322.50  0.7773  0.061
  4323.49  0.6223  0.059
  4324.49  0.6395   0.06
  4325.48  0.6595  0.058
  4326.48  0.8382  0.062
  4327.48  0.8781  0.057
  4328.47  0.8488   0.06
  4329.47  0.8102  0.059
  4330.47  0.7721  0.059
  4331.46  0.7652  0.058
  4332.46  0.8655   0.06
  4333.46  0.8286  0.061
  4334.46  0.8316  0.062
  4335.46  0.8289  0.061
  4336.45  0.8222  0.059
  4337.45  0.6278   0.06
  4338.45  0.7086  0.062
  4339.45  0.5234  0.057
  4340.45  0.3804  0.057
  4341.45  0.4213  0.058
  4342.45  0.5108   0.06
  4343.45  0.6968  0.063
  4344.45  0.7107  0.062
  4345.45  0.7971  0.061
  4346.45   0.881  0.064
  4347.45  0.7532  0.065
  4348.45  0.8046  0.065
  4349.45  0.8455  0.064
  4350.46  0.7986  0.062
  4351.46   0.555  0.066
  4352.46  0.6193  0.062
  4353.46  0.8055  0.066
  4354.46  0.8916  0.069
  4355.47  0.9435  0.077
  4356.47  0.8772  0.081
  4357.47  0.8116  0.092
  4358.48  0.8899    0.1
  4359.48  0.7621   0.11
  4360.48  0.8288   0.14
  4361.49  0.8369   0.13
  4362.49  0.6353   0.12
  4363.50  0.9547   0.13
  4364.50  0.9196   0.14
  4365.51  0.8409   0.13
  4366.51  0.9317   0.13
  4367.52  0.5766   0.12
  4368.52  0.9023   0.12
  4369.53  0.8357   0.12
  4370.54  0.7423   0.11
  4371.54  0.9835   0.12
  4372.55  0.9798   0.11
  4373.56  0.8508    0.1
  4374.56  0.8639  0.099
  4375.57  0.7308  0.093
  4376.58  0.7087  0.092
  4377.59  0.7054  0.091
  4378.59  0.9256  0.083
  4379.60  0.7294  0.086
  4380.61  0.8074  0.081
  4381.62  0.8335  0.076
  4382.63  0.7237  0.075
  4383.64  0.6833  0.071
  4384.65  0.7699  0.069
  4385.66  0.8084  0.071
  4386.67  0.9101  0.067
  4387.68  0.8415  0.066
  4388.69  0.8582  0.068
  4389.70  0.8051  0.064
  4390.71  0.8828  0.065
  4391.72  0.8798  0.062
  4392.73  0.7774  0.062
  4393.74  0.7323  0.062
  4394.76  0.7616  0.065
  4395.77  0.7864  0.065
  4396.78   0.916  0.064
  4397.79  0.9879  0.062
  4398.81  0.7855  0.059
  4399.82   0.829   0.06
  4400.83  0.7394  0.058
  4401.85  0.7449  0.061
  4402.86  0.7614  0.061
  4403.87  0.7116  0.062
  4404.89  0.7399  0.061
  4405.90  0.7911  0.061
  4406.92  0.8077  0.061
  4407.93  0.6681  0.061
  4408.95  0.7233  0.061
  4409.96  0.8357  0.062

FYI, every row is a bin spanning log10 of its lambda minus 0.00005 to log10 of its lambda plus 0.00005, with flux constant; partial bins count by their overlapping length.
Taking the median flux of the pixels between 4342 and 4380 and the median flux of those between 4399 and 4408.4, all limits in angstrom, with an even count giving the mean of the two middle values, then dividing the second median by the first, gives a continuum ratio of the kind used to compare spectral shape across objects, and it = 0.91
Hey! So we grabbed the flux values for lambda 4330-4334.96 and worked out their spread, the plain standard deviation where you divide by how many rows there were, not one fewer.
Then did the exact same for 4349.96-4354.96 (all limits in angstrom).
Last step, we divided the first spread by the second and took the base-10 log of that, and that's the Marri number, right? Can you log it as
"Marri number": -0.52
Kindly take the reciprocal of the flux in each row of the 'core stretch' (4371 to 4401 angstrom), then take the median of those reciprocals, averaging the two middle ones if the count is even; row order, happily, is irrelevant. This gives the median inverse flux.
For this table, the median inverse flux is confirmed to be 1.24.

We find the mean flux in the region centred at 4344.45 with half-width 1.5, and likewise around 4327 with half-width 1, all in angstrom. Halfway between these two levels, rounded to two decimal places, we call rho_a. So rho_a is 0.80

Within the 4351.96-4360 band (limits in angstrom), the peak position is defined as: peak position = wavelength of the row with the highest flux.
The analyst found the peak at 4355.47 angstrom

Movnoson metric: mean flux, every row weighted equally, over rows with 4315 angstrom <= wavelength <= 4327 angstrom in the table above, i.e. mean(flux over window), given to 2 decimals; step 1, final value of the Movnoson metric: 0.78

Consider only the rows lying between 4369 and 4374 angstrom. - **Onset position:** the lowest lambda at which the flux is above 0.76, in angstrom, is 4369.53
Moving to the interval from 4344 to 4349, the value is 4345.45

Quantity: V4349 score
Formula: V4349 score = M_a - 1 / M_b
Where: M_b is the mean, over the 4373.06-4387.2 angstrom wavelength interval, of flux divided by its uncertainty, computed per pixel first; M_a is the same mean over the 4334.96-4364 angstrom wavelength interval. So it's 10.1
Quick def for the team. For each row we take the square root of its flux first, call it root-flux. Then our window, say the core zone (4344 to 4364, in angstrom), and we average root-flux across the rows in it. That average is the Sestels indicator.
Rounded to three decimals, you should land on 0.893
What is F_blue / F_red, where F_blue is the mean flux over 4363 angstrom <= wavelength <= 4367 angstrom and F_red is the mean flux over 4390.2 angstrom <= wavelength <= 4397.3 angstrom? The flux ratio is 1.11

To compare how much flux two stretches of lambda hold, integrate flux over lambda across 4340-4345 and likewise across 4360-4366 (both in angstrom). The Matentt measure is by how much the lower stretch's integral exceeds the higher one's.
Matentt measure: -2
